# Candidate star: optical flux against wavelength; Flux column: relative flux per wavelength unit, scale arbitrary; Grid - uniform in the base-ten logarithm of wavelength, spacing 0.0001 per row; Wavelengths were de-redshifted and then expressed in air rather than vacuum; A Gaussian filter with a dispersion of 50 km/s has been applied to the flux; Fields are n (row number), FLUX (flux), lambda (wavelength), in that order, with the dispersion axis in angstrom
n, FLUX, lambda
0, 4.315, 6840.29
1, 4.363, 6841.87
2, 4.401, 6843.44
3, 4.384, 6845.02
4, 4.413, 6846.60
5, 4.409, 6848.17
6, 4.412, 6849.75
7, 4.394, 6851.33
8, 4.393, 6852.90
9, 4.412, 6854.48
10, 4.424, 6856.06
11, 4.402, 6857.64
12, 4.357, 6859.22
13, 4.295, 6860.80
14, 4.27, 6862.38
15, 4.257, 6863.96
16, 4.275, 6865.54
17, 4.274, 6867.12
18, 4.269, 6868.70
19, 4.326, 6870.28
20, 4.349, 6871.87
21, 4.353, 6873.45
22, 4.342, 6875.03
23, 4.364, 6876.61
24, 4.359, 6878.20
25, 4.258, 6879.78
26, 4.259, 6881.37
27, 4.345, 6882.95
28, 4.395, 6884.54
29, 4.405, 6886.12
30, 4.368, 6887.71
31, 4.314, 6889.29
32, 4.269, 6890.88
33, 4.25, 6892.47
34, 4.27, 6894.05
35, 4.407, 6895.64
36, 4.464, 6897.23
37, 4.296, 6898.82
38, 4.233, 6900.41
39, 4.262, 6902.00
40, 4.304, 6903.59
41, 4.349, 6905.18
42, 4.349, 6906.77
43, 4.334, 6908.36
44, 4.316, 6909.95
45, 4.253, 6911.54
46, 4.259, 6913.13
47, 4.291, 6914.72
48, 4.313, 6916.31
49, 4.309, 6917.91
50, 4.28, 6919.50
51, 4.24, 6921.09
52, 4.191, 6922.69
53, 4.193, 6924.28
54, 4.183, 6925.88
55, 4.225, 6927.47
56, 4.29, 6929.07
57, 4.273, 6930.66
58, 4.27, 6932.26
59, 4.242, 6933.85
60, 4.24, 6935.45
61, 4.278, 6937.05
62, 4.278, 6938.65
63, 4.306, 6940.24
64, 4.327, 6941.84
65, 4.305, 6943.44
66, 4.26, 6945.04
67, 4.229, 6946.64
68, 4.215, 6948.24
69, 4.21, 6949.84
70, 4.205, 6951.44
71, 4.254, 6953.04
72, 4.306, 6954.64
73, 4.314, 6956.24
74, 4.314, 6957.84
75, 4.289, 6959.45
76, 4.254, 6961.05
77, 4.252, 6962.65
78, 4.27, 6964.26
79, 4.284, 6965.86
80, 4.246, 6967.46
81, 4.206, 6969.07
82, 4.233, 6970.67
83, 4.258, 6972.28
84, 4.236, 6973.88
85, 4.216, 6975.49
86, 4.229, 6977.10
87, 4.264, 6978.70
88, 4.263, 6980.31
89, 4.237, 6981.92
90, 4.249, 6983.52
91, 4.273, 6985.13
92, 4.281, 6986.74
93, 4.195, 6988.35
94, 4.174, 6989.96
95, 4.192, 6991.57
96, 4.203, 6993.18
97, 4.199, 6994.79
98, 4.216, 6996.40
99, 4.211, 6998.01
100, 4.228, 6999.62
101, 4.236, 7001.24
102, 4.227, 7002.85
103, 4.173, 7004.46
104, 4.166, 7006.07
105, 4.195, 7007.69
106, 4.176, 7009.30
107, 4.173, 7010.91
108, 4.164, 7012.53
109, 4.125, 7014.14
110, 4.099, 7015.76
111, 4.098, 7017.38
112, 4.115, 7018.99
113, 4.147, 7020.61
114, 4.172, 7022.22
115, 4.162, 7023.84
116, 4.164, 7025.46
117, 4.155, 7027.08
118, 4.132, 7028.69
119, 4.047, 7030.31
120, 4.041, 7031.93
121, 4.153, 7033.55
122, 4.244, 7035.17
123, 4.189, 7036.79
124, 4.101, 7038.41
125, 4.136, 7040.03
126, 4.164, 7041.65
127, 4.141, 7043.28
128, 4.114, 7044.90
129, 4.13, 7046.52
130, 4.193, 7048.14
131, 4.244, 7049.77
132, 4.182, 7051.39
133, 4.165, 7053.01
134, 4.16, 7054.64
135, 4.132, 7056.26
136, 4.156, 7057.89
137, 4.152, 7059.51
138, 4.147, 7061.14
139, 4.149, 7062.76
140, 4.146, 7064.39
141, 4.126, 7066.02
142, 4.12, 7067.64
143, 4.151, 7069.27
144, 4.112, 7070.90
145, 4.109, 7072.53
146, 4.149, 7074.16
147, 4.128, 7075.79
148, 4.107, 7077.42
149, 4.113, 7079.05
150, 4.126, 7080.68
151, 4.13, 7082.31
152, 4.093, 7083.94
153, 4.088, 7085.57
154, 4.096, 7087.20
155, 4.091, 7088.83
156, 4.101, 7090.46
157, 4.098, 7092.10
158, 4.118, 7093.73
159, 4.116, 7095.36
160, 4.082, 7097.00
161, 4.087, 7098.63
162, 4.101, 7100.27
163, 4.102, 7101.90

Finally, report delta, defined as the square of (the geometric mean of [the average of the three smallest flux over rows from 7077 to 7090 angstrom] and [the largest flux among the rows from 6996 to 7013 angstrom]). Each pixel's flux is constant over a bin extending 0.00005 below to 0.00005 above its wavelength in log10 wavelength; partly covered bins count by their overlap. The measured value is 17.3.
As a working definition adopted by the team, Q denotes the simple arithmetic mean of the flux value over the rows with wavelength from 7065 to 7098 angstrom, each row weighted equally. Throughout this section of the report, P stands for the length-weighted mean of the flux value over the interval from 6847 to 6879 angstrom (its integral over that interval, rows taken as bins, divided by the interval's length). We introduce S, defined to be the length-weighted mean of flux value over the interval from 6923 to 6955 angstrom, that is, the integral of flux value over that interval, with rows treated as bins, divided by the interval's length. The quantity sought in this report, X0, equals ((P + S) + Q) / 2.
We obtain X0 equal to 6.36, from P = 4.35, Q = 4.11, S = 4.25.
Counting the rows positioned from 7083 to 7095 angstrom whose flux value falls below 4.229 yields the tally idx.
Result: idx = 7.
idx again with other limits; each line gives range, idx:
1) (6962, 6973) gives 1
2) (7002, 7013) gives 7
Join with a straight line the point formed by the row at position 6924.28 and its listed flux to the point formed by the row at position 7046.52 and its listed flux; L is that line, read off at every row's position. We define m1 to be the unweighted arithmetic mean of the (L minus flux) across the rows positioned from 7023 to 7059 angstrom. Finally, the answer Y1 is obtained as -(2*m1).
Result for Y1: 0.03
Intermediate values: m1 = -0.02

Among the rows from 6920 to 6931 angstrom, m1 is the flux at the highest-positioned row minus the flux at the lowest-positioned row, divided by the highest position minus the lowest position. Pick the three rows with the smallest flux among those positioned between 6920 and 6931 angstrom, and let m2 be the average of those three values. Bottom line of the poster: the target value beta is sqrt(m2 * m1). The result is 0.12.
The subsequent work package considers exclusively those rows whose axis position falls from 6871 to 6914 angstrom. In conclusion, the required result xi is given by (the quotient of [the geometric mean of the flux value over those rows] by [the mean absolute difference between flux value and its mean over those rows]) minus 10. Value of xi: 79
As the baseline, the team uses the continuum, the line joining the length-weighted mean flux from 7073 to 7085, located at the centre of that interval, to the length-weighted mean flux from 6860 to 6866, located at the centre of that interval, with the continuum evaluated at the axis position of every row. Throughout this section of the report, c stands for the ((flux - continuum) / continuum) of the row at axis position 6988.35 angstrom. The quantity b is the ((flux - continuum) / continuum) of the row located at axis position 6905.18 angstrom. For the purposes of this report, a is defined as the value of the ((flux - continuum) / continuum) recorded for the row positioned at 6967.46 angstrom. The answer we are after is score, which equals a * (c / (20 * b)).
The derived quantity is 0.0001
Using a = 0.011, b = 0.02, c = 0.002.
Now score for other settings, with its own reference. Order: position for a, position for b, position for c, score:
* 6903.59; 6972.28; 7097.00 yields -0.0003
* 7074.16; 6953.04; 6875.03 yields 0.0005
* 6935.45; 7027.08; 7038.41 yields 0.0047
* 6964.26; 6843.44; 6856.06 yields 0.0010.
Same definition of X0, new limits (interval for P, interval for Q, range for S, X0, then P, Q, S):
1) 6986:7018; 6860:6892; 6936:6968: 6.39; 4.19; 4.32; 4.27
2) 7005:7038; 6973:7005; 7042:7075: 6.26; 4.15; 4.23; 4.15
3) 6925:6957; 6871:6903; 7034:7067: 6.37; 4.26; 4.33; 4.16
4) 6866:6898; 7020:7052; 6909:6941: 6.37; 4.33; 4.15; 4.26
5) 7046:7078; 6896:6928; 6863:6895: 6.37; 4.15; 4.28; 4.32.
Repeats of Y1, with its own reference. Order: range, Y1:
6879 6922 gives 0.21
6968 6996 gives 0.13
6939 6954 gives 0.15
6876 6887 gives 0.25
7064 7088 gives 0.01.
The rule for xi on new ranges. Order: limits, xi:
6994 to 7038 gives 98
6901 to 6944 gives 109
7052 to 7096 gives 200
